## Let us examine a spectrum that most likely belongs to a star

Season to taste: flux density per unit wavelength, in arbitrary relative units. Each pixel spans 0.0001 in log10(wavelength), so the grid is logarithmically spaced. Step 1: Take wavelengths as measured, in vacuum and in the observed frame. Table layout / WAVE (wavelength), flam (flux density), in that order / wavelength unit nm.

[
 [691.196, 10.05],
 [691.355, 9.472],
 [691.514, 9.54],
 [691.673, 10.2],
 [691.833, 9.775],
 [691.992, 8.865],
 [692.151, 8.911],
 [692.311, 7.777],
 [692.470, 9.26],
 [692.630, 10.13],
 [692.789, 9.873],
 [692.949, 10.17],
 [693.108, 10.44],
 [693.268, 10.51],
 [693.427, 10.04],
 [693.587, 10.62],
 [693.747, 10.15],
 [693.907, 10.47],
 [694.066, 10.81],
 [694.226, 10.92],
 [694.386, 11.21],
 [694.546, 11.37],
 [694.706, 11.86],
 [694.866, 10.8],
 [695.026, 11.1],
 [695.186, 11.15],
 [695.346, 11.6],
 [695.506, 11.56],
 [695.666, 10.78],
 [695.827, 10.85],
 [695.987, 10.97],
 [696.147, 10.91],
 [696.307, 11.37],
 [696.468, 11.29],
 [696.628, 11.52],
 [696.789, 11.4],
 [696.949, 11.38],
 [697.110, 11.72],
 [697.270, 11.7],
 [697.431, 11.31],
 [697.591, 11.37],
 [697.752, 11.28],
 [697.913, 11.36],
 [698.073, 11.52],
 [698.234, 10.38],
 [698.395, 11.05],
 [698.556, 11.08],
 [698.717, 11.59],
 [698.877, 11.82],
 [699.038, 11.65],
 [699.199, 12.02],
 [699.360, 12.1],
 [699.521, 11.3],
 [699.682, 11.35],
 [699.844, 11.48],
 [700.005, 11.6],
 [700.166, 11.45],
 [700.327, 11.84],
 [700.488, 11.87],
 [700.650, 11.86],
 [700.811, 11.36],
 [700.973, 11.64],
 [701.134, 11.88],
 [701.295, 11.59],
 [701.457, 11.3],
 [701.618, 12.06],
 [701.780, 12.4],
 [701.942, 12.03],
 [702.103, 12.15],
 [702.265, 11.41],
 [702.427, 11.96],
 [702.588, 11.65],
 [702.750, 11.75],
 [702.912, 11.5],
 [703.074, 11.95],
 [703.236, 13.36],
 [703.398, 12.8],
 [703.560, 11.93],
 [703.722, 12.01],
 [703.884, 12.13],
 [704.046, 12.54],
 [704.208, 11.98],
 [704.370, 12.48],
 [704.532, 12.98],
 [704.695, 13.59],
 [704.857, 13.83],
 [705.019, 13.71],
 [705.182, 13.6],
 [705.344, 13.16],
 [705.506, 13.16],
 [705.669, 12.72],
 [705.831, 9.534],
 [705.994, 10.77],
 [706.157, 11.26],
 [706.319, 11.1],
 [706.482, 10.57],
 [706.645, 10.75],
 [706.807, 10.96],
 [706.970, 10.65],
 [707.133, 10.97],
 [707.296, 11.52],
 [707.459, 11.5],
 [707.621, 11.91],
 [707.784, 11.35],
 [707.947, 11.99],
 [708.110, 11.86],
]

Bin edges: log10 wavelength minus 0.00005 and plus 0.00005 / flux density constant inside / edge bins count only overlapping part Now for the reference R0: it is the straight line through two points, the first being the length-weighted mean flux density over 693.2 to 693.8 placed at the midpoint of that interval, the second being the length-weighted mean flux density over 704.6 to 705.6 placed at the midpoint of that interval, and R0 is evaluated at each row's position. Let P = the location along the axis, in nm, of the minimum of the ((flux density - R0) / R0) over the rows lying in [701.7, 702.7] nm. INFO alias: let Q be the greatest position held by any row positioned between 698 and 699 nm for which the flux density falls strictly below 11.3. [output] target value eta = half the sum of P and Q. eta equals 700.41 nm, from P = 702.265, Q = 698.556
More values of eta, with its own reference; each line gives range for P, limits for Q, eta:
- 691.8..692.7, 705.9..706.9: 699.56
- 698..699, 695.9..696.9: 697.35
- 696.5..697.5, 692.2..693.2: 695.27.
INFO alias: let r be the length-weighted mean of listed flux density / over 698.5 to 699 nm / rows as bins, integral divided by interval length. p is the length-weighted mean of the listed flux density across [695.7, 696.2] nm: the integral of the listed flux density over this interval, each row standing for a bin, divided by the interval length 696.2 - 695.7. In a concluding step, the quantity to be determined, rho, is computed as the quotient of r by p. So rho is 1.06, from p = 10.9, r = 11.5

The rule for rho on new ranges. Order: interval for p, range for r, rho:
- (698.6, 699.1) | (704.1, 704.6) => 1.07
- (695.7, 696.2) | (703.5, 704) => 1.11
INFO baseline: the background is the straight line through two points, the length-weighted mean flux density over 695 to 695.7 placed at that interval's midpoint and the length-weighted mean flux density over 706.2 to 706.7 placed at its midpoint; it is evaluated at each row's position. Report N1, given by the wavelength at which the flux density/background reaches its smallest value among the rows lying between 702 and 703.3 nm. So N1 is 702.265 nm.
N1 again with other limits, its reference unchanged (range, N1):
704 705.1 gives 704.208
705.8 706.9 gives 705.831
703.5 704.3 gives 703.560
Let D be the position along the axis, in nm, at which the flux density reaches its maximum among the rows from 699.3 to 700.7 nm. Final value 699.360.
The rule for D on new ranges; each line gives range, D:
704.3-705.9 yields 704.857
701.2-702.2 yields 701.780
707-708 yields 707.947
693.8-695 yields 694.706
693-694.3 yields 694.226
